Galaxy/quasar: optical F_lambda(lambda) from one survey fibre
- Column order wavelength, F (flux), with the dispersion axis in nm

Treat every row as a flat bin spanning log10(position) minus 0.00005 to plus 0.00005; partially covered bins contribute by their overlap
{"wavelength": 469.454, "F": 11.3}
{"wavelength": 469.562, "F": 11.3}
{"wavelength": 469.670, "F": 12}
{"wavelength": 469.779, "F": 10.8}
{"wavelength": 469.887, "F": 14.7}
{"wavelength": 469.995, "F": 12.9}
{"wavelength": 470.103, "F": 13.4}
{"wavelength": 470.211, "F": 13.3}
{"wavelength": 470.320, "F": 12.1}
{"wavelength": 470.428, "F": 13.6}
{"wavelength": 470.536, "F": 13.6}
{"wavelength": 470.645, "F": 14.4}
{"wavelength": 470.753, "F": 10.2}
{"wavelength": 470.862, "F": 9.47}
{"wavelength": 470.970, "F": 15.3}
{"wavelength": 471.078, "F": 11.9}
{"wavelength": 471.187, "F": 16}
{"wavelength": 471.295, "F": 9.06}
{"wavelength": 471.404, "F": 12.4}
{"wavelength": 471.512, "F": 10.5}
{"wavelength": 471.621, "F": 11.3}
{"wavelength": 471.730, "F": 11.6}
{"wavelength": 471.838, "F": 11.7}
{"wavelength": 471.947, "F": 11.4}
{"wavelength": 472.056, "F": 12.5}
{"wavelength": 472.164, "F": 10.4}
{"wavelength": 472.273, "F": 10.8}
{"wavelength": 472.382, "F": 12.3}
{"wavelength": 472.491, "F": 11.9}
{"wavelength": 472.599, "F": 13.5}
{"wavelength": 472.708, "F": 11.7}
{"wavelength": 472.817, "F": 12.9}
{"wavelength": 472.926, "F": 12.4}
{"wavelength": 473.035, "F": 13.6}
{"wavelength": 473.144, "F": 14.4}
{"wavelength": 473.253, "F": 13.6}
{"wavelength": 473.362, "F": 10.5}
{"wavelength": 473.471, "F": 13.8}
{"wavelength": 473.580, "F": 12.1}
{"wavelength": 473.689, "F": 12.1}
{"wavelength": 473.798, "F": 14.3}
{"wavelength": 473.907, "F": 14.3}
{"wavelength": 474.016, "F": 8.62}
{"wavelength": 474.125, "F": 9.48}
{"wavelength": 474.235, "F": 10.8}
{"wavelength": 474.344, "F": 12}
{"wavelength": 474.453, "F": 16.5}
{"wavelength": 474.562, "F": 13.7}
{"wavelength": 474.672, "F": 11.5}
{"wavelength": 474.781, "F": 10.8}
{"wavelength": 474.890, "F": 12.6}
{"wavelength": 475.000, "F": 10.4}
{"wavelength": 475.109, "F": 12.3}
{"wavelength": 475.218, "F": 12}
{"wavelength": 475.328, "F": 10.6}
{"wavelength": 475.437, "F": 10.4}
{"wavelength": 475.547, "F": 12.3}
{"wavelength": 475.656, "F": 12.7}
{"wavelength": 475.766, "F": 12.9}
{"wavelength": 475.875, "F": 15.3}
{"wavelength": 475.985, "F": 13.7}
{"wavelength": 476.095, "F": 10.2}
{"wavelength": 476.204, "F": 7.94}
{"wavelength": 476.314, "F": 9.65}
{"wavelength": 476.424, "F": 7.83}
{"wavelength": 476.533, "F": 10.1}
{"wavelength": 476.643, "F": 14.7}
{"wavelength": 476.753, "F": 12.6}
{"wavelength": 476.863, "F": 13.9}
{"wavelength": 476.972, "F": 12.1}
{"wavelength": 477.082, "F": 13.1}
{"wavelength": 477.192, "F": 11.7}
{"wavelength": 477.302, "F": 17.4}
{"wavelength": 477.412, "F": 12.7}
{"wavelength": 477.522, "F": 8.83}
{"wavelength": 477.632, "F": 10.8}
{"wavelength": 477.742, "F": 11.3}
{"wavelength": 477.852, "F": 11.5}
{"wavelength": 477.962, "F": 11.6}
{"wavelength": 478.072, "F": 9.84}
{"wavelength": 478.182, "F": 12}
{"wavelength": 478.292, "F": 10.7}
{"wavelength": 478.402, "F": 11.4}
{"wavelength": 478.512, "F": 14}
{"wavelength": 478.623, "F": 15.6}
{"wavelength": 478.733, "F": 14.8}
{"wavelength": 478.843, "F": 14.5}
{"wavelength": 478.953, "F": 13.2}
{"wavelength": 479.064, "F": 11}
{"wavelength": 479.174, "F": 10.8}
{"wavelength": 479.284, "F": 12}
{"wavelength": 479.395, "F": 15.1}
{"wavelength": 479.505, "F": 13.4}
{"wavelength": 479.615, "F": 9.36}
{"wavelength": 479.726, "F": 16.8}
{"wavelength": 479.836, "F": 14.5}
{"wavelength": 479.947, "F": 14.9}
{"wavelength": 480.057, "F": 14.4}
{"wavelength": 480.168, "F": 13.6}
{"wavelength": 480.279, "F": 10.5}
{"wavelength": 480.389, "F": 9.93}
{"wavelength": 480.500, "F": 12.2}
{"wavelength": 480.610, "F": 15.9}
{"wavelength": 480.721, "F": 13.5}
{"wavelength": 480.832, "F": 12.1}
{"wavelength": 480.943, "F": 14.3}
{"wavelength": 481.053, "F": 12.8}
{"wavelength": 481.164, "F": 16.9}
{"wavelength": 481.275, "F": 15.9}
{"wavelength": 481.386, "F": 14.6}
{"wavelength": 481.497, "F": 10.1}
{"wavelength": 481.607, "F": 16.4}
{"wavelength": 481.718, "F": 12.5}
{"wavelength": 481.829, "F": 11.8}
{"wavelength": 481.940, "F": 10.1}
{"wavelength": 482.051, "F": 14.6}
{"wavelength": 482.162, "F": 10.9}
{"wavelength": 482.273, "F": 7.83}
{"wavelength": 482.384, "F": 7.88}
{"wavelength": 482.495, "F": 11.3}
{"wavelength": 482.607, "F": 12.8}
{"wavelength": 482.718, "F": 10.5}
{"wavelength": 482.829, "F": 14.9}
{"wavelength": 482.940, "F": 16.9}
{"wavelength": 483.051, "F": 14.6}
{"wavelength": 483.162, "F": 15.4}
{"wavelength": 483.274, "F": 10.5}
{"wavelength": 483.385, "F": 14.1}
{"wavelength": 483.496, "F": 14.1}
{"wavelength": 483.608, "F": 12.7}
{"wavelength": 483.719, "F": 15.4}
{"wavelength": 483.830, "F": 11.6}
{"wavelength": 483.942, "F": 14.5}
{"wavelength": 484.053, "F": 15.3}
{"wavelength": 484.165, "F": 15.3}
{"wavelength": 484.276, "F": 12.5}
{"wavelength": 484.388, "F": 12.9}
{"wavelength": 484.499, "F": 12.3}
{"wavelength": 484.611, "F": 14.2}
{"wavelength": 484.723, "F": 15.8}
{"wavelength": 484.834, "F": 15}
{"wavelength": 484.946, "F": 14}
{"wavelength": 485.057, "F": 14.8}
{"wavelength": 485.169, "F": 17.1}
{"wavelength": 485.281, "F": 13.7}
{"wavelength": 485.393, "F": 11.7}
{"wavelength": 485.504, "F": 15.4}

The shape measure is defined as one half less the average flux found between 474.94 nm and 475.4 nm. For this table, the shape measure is -10.8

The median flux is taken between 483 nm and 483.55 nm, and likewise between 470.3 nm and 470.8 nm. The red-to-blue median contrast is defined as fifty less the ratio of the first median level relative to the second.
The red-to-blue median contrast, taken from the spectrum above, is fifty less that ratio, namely 49.0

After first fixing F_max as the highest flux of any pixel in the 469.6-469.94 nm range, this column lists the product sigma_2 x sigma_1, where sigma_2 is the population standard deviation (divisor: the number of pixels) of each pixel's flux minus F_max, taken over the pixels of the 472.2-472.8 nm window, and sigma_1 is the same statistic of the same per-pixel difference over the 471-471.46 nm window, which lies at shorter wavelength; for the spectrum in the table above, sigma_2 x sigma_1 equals 2.2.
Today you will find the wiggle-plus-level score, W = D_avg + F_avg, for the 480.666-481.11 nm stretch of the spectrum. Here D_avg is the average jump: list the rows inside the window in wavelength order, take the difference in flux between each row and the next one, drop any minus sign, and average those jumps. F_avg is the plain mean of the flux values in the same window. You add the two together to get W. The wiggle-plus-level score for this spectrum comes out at 14.9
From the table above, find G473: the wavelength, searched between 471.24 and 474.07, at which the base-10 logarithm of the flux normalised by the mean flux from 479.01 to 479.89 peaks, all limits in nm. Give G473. 473.144 nm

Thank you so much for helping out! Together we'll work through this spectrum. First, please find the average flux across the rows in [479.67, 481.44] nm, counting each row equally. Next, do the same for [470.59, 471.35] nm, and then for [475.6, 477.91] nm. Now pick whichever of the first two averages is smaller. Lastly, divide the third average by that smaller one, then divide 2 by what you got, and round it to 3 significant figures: 2.06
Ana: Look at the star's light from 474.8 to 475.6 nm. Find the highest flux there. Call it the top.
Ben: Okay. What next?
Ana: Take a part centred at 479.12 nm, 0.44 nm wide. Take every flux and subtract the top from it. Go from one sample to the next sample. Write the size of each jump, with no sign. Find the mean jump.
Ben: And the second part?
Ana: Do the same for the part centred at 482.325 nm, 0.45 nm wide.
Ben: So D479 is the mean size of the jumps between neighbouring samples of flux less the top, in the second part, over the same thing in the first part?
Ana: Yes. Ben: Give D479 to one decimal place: 1.8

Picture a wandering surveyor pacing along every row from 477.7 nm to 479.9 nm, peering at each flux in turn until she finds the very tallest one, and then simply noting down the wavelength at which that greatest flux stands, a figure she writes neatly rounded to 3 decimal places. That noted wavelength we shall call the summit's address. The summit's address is 479.726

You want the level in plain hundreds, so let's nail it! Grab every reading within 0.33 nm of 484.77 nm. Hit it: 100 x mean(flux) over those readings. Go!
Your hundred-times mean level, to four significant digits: 1435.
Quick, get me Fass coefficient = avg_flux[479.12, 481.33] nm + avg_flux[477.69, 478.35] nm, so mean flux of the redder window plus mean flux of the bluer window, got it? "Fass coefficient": 24.6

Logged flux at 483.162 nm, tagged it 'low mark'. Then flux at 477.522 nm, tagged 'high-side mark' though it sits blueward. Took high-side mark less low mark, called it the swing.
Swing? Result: -7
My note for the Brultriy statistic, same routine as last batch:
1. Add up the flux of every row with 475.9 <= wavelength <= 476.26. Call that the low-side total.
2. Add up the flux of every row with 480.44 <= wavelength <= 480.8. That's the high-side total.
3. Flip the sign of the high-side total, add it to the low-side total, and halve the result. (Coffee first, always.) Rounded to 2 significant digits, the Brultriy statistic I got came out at -4.9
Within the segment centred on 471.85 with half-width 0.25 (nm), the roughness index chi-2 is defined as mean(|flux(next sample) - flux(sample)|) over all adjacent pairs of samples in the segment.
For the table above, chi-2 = 0.45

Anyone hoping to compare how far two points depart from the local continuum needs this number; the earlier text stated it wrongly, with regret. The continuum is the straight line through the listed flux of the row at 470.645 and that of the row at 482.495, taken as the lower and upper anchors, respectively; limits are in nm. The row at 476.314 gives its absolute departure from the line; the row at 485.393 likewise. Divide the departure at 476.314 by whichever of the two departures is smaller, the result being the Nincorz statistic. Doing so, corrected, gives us 2.8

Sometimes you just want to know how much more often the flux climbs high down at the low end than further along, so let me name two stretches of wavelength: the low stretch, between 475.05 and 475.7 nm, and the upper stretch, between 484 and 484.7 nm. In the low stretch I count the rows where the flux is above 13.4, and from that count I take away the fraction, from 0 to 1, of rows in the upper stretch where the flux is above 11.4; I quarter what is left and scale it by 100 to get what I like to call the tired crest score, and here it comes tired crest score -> -25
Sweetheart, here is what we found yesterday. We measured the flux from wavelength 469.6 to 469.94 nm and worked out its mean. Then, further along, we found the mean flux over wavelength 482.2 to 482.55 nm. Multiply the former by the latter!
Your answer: 113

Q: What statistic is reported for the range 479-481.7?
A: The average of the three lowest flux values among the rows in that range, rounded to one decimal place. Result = 9.8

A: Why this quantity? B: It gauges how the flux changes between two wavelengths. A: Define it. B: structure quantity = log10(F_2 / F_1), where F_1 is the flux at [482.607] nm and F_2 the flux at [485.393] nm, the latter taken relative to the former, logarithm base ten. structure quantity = -0.039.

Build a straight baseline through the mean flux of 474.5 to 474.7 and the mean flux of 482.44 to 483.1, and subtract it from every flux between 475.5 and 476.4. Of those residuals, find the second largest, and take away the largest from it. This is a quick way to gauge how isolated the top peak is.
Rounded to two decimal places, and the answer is -1.61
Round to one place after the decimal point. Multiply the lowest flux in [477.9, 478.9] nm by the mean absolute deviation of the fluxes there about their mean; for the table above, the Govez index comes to 17.6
